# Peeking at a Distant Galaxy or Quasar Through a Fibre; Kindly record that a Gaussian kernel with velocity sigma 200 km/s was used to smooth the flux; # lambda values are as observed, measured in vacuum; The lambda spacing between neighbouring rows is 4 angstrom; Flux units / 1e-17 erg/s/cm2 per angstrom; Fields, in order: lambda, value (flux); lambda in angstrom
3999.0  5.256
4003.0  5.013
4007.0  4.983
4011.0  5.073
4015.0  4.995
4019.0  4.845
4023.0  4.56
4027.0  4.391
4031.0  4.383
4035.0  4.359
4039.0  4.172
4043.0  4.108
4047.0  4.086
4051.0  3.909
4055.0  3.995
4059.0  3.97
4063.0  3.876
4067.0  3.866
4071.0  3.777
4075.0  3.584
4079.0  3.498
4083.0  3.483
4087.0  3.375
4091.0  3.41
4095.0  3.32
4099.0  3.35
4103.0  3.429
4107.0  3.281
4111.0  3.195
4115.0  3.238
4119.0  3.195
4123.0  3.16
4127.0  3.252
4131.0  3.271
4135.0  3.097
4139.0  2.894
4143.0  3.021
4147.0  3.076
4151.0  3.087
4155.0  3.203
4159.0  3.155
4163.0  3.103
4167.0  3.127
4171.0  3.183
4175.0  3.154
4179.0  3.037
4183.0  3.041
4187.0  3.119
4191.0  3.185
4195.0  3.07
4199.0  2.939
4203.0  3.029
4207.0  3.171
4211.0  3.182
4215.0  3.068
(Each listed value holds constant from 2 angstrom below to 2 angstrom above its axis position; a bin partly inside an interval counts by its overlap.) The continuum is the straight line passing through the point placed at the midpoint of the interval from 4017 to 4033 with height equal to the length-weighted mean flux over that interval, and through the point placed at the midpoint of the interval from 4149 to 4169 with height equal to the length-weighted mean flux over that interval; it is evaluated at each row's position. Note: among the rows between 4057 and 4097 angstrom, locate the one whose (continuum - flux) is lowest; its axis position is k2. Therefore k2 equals 4059.0 angstrom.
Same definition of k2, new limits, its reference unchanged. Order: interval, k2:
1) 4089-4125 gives 4103.0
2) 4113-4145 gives 4131.0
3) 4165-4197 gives 4191.0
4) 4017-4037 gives 4019.0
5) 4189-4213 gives 4211.0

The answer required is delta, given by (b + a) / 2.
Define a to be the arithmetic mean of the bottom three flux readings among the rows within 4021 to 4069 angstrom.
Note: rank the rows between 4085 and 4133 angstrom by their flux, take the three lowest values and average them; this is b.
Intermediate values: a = 3.88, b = 3.2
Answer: 3.53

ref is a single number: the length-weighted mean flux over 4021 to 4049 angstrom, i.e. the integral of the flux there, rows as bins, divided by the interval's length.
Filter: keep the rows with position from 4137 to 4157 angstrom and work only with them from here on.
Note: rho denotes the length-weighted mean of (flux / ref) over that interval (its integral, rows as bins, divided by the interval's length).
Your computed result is 0.71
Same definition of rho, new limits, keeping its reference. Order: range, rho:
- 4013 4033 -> 1.08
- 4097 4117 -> 0.77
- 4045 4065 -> 0.92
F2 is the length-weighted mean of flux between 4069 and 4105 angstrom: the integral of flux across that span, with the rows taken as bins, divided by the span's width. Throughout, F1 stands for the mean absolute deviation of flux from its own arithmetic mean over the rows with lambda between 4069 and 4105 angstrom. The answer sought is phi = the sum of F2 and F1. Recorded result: 3.6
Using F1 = 0.10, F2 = 3.47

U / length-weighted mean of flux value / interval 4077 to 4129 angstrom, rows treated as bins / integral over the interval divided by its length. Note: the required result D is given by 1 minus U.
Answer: -2.32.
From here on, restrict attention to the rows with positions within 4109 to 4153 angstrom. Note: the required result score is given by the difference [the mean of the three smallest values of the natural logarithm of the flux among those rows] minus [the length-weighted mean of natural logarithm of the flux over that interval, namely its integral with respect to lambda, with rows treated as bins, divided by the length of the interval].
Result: -0.04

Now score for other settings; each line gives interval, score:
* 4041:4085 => -0.08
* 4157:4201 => -0.03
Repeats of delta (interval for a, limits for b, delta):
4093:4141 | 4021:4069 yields 3.47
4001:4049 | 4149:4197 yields 3.59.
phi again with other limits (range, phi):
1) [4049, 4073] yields 4.0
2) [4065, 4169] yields 3.5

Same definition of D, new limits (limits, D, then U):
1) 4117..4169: -2.13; 3.13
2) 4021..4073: -3.11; 4.11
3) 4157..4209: -2.10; 3.10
